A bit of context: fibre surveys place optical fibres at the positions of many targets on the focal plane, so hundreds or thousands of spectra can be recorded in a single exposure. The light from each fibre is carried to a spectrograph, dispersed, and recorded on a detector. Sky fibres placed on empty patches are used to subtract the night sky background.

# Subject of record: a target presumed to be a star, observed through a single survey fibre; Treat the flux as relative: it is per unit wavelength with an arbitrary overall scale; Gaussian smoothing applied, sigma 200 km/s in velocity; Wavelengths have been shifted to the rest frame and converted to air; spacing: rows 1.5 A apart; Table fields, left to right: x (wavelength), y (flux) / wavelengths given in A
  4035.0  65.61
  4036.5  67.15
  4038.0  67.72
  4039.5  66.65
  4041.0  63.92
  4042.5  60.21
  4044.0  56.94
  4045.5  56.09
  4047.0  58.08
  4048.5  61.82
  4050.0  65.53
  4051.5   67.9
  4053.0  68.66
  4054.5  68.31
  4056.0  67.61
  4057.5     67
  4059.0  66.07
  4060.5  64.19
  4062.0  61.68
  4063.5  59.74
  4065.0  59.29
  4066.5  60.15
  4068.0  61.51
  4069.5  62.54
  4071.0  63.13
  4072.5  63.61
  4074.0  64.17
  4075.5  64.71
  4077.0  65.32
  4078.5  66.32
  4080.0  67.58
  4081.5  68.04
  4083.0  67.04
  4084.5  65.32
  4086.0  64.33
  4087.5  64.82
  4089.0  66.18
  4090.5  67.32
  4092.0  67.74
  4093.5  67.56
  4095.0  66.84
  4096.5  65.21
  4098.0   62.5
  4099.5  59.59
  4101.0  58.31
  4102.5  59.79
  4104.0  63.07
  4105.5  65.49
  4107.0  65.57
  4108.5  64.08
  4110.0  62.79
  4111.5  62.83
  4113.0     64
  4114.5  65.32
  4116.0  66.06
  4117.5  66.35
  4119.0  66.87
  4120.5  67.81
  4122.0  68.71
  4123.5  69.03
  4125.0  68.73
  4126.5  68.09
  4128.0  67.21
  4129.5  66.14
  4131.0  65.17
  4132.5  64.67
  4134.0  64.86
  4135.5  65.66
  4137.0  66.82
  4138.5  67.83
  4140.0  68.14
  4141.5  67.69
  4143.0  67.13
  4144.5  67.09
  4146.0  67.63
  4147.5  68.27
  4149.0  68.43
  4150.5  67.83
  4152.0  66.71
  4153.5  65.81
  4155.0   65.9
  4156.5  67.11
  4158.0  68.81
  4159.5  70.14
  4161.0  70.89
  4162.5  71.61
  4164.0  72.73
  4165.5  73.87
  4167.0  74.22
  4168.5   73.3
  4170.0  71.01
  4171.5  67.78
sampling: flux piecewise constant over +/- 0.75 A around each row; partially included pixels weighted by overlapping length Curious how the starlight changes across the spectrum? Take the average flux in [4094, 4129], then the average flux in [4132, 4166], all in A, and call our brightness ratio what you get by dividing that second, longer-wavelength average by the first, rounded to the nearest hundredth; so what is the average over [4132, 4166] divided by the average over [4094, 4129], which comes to 1.05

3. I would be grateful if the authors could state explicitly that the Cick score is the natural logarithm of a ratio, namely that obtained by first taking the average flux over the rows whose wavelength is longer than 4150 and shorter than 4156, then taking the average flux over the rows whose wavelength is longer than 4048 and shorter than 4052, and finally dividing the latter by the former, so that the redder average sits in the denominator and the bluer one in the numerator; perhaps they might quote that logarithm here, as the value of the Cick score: -0.022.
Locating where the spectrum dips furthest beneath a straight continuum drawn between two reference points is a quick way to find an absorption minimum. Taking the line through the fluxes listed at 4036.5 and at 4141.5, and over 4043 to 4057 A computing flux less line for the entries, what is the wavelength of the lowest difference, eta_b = 4045.5 A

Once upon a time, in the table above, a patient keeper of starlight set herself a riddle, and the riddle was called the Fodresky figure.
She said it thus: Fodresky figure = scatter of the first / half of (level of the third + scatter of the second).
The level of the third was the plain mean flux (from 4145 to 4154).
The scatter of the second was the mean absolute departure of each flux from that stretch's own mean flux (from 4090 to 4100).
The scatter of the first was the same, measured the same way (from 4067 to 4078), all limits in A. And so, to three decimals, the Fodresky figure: 0.029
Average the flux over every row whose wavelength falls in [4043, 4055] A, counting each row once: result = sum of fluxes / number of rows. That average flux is 63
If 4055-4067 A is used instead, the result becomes 63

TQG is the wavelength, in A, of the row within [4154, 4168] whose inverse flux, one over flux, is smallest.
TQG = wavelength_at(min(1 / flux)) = 4167.0 A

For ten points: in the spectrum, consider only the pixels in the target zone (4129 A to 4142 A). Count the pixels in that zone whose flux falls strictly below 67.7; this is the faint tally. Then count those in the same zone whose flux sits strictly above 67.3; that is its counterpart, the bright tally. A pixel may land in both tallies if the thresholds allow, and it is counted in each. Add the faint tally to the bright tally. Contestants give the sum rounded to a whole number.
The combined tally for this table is 10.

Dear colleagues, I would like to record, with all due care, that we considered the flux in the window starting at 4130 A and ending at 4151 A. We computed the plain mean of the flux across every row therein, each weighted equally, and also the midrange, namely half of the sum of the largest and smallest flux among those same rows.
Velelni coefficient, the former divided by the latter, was 1.01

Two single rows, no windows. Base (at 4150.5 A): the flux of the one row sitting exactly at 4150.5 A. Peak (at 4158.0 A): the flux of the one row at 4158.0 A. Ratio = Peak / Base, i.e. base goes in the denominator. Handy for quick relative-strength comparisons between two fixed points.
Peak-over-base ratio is 1.014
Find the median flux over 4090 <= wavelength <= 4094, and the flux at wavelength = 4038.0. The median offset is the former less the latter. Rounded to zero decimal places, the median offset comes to 0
